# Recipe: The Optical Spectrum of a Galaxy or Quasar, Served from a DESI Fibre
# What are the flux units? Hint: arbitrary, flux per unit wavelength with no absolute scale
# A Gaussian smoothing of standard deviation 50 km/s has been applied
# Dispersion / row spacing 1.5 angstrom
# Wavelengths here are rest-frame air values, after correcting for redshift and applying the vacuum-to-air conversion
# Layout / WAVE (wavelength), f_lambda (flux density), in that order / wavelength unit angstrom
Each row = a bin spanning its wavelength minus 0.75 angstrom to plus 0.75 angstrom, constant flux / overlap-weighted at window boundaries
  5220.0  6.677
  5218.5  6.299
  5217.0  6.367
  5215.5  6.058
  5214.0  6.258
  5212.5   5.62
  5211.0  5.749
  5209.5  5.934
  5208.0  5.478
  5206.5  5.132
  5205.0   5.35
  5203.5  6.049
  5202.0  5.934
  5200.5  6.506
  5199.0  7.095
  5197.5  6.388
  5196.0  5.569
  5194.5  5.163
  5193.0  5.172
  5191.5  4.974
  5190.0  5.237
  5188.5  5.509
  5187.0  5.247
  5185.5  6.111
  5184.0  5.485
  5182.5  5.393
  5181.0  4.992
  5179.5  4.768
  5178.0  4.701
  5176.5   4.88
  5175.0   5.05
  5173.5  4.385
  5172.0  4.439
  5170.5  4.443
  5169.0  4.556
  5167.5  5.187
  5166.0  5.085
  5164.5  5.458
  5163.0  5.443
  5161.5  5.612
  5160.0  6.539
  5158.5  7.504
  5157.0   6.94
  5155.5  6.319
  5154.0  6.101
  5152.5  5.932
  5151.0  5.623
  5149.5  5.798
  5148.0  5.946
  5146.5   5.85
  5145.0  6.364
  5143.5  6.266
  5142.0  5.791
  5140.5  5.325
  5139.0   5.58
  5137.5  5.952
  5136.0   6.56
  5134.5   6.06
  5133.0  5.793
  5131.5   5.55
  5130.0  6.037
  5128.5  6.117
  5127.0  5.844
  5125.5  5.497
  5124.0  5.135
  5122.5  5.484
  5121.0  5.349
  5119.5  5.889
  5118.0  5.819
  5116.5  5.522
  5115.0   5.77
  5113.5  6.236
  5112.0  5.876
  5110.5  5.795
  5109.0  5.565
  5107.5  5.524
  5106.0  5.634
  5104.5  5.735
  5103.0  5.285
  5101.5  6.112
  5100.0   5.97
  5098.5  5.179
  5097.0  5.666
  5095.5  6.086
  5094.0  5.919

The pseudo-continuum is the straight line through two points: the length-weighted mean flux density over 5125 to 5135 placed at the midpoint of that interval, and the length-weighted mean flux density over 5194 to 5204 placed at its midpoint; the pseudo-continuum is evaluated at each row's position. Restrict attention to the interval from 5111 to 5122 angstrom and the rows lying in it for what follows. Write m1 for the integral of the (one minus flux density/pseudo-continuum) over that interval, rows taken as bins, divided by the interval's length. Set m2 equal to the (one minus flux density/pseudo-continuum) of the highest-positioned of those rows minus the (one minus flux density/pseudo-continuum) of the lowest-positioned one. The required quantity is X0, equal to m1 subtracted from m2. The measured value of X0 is 0.09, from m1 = 0.003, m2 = 0.10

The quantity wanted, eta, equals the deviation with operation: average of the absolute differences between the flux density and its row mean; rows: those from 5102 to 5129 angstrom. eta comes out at 0.2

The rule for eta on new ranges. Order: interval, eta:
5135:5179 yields 0.6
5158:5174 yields 0.7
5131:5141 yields 0.3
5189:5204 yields 0.6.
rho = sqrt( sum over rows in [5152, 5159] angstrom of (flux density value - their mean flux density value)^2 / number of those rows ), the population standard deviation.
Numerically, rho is 0.58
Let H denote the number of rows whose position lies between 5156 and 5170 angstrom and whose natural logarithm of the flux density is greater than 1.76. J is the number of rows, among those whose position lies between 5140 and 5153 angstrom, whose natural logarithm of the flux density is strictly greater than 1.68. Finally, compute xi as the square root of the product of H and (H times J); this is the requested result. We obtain 8.5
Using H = 3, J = 8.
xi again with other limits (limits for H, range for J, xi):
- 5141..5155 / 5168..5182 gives 0.0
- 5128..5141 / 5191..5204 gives 12.2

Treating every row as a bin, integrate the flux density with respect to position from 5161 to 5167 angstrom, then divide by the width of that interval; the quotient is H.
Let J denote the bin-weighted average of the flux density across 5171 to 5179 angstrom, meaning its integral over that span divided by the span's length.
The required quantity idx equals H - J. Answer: 0.7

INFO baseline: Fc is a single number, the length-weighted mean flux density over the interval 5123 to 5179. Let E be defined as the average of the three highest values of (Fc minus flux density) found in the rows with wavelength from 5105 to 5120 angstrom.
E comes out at 0.12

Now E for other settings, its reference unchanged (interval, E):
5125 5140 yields 0.12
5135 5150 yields 0.10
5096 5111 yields 0.33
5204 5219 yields 0.34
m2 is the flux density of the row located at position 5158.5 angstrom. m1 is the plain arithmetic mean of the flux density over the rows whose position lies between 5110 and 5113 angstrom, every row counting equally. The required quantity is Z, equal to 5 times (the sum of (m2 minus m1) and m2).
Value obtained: 45.9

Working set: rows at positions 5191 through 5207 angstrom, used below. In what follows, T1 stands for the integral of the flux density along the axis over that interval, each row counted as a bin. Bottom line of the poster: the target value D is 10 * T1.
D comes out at 925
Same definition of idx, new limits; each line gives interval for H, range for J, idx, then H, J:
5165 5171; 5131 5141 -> -1.0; 4.86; 5.9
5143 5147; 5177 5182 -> 1.3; 6.17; 4.9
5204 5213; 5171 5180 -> 0.9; 5.56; 4.7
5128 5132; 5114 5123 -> 0.3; 5.91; 5.7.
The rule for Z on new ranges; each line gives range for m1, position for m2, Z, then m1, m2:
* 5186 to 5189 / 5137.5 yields 32.6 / 5.4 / 5.952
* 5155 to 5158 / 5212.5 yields 23.1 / 6.6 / 5.62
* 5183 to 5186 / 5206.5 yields 22.3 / 5.8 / 5.132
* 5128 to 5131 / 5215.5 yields 30.2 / 6.1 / 6.058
